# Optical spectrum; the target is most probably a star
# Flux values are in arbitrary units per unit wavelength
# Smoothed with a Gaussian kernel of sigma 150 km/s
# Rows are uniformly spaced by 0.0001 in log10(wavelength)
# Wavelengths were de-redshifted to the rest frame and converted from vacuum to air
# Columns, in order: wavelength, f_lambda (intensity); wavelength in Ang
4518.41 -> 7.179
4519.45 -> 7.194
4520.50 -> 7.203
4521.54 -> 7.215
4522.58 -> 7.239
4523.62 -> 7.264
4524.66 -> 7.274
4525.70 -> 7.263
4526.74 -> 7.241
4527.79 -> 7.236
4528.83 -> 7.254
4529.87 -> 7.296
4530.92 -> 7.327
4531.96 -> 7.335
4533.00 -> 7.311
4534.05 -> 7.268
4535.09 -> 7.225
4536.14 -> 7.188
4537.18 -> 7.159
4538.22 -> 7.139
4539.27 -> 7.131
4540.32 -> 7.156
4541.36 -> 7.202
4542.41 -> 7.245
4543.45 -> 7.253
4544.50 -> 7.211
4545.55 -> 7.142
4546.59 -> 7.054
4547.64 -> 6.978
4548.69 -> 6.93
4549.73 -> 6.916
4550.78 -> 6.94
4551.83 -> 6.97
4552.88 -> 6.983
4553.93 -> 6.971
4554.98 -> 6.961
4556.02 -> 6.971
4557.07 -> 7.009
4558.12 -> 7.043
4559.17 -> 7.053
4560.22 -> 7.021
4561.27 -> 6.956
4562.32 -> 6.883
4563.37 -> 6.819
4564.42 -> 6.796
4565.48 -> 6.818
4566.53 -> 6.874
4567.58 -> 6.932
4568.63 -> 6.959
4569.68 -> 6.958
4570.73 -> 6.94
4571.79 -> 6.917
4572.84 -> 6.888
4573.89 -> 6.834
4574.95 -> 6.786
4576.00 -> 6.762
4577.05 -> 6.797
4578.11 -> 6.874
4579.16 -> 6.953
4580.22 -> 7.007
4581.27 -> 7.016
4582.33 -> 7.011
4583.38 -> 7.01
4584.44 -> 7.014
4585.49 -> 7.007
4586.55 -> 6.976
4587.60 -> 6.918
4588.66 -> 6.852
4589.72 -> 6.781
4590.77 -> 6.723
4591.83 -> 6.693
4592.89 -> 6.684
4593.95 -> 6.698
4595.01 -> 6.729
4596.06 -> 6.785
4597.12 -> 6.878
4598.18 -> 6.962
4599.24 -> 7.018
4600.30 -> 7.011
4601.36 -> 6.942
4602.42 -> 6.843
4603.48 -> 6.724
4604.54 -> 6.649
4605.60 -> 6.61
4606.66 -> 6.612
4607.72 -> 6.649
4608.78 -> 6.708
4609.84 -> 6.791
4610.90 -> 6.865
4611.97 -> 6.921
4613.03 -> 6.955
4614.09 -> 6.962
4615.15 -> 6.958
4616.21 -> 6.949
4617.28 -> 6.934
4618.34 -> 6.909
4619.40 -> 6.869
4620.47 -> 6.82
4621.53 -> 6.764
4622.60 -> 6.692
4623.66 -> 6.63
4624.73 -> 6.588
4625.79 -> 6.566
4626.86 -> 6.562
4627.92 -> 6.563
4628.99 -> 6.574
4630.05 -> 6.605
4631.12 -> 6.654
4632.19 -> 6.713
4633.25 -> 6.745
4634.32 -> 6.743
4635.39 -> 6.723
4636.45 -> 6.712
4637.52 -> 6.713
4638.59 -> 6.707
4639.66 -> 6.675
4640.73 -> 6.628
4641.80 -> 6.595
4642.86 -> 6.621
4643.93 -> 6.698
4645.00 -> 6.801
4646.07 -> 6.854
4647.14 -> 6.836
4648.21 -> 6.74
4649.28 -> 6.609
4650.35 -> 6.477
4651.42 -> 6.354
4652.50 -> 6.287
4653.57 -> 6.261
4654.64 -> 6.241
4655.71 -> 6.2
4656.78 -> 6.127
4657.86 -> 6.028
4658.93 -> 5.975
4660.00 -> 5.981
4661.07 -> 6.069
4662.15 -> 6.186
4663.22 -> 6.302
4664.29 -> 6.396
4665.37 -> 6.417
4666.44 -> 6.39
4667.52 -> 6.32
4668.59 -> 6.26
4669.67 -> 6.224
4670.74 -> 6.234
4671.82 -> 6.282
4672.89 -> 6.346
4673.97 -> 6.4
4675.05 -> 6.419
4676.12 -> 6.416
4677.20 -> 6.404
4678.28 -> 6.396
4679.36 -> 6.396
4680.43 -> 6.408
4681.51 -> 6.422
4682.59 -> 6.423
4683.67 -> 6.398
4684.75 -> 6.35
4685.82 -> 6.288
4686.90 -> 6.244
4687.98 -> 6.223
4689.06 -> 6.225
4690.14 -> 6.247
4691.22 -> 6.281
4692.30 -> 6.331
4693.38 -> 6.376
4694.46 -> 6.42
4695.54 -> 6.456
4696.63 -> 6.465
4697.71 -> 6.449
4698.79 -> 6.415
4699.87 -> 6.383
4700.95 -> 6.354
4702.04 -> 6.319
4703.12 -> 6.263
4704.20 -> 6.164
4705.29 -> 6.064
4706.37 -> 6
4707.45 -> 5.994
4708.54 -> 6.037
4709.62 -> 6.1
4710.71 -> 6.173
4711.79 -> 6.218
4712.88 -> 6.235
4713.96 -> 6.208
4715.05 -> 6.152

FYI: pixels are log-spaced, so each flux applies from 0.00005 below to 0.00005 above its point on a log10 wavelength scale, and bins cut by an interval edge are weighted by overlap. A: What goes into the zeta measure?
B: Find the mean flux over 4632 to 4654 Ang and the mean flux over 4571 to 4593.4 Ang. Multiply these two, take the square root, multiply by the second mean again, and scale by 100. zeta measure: 4652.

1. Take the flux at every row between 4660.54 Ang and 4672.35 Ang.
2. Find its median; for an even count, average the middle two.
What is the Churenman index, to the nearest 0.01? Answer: 6.28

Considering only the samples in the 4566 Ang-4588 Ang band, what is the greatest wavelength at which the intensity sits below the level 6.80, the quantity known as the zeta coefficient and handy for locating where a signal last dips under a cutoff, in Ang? 4577.05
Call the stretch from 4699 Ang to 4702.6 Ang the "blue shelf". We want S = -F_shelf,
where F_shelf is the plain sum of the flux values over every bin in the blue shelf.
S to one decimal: -19.1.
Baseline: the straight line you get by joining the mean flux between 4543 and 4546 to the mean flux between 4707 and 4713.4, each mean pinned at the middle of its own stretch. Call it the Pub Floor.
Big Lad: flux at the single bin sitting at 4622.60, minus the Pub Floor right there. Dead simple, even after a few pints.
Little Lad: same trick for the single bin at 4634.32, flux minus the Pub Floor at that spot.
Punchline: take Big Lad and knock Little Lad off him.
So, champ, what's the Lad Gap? -0.13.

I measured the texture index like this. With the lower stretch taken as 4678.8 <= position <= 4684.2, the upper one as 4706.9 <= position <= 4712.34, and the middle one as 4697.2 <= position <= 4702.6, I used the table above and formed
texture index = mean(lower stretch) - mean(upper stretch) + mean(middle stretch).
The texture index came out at 6.69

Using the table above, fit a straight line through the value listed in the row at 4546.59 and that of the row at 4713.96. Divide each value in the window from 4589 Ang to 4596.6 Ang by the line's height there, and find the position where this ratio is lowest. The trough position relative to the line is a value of 4592.89 Ang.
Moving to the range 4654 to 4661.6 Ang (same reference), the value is 4658.93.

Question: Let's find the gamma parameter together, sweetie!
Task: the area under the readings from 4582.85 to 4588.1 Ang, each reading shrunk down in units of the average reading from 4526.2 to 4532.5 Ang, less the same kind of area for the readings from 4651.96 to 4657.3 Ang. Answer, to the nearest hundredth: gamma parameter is 0.48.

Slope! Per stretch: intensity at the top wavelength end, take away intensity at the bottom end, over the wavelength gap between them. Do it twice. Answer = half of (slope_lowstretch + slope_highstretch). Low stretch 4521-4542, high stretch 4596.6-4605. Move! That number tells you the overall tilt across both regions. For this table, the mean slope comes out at -0.016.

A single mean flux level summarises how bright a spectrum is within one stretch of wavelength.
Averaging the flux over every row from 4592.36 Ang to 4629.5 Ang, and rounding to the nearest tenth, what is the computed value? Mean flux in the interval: 6.8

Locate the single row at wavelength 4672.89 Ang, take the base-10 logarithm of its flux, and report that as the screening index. 0.803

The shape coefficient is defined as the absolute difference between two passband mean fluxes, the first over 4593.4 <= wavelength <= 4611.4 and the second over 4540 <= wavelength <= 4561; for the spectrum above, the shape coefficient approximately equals 0.26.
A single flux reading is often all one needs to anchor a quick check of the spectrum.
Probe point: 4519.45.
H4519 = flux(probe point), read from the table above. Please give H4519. 7.194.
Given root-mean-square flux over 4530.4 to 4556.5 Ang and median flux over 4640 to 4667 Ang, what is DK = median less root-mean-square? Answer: -0.73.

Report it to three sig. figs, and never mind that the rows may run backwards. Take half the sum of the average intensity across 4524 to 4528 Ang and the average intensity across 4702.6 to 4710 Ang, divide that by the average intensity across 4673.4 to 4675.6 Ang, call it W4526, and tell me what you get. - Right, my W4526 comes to 1.04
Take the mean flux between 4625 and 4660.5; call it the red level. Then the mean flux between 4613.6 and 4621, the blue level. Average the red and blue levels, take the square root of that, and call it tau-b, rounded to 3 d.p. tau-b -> 2.593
